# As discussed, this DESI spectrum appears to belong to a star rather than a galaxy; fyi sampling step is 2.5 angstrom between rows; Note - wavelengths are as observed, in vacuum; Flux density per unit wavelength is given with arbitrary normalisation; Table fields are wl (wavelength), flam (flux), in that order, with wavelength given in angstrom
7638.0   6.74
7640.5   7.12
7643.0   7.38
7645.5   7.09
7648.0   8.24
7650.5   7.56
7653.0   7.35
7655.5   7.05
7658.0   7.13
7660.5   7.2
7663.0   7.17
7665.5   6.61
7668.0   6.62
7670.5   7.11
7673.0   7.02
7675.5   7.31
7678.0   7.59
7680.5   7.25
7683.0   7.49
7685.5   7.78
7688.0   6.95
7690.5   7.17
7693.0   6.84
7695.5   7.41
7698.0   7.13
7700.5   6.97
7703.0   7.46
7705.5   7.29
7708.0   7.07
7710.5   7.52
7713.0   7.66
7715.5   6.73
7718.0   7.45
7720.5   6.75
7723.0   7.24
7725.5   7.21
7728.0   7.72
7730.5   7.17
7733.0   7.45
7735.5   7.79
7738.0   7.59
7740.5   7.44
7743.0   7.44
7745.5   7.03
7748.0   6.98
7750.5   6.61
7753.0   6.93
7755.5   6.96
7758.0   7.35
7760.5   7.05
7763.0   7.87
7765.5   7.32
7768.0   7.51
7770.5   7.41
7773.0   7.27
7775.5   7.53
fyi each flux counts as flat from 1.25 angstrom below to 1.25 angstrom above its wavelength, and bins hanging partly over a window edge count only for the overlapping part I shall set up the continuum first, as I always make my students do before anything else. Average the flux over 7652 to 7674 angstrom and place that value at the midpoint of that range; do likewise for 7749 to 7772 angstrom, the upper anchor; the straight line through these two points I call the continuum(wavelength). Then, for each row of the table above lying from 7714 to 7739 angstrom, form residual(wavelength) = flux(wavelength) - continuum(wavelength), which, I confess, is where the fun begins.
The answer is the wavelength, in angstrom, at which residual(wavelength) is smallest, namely 7715.5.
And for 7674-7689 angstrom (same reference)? 7688.0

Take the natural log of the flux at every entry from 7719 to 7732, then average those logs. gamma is 1.98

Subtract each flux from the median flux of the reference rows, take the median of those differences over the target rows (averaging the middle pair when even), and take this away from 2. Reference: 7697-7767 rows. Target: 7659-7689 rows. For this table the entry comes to 1.92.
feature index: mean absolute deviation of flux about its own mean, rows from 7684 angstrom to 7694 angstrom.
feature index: 0.30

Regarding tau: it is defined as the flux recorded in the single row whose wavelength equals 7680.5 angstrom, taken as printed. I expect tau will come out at 7.25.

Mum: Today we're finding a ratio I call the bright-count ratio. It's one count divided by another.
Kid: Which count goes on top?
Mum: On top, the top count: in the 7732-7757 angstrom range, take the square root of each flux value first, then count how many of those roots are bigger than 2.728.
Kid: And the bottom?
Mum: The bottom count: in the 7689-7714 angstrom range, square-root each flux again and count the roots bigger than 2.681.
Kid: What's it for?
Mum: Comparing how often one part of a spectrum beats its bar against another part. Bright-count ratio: 0.60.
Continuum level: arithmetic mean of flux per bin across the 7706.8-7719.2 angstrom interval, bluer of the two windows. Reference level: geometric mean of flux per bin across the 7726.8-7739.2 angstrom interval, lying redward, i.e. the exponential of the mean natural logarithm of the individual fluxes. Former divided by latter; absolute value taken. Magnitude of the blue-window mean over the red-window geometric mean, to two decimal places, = 0.97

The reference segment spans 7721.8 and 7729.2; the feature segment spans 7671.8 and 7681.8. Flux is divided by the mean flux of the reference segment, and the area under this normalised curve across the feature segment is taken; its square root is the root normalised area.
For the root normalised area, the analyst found 3.14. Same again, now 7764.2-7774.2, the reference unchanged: 3.16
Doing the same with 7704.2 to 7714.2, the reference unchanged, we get 3.16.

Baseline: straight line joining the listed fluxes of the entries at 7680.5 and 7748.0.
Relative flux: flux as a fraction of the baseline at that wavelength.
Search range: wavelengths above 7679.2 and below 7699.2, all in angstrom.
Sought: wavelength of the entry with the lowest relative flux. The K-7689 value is 7693.0 angstrom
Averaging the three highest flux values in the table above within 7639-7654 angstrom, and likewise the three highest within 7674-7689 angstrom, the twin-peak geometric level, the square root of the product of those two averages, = 7.67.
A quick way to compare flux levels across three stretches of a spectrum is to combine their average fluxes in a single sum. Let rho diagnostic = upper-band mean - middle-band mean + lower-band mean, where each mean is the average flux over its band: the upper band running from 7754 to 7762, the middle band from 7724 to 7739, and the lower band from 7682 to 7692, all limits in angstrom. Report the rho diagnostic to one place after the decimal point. 7.0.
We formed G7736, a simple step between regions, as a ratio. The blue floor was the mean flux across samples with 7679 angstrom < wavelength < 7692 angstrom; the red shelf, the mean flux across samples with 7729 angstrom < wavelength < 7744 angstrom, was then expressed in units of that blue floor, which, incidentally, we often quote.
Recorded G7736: 1.02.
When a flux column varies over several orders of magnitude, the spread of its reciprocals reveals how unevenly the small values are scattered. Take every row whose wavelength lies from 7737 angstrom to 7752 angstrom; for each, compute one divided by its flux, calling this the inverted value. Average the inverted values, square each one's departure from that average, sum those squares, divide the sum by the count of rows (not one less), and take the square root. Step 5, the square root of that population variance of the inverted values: 0.0067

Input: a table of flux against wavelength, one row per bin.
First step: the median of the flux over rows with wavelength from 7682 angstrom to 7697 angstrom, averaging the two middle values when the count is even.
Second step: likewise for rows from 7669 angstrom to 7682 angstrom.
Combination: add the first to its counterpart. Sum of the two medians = 14.5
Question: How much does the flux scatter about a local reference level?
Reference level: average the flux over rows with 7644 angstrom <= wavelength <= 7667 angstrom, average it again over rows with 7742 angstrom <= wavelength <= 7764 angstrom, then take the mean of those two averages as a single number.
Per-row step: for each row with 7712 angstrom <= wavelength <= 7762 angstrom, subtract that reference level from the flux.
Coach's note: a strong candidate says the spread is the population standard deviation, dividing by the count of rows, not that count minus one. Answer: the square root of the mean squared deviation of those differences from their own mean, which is 0.334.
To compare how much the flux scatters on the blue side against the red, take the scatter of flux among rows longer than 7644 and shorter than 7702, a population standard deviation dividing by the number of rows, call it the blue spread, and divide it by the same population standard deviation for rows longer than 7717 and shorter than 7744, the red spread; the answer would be 1.28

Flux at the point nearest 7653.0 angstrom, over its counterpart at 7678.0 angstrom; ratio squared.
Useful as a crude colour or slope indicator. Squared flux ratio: 0.94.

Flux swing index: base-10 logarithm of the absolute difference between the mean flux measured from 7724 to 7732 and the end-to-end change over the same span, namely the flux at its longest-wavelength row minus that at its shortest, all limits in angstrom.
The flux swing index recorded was 0.870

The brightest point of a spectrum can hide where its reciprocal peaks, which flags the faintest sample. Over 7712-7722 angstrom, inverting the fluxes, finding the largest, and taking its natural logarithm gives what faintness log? -1.91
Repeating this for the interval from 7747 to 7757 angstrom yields -1.89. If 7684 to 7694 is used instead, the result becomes -1.92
